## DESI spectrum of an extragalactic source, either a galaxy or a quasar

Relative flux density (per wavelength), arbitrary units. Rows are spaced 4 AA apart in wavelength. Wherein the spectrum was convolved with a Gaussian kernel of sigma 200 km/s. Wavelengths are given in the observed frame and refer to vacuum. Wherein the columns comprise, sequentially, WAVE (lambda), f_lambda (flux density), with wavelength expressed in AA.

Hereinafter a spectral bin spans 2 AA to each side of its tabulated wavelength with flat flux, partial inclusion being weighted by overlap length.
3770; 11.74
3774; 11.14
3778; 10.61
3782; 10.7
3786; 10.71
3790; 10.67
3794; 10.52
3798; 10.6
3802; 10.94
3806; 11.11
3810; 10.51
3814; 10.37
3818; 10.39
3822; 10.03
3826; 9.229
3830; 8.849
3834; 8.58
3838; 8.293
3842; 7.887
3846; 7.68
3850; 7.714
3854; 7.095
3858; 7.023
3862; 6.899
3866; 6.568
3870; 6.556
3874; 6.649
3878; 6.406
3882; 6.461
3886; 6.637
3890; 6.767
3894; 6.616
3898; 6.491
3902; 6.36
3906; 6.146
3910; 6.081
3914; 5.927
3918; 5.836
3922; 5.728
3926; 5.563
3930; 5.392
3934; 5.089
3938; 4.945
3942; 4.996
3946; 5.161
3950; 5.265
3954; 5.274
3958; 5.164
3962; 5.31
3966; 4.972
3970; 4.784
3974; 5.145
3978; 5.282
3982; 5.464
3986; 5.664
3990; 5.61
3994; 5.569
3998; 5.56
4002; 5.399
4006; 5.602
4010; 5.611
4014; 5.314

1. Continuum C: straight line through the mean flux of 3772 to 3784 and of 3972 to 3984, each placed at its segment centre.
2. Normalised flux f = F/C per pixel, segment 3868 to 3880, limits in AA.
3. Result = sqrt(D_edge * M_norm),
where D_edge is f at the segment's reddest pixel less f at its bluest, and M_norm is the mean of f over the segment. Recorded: 0.050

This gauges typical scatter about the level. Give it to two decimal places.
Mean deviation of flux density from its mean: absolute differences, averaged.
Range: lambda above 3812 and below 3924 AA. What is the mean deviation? 1.12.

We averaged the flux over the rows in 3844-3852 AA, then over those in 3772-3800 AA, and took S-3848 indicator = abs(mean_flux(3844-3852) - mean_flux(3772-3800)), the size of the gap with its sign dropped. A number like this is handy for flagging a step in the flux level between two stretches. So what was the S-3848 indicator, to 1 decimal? 3.0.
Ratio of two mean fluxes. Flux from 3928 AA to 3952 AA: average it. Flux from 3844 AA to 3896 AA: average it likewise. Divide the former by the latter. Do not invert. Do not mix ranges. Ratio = 0.75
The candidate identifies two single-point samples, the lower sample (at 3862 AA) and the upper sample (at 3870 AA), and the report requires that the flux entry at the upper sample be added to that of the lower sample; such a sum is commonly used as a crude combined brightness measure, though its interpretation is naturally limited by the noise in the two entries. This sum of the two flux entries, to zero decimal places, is 13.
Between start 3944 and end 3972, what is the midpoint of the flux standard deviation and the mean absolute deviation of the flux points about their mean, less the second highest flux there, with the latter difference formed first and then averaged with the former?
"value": -2.5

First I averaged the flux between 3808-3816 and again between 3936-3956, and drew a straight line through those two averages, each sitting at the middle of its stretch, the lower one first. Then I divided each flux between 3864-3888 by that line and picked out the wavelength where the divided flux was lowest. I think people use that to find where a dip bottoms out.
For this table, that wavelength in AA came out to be 3866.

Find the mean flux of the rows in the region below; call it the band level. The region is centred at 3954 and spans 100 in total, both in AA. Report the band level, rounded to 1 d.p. 5.4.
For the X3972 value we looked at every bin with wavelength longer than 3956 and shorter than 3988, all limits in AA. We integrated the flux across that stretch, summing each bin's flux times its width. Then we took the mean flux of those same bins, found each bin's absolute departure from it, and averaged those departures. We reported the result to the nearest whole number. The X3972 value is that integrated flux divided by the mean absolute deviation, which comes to 808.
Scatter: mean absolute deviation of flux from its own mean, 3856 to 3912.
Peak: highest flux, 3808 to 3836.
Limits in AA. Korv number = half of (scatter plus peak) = 5.35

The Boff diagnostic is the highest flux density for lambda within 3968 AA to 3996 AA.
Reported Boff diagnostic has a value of 5.664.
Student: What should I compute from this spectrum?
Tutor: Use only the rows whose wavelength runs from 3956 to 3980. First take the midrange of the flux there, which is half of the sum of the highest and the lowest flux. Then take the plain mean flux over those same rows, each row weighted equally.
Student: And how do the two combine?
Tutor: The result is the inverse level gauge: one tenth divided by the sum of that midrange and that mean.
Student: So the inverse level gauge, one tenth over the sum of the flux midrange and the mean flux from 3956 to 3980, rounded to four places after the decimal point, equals 0.0098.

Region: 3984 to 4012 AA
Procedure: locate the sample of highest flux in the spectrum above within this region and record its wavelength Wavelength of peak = 3986 AA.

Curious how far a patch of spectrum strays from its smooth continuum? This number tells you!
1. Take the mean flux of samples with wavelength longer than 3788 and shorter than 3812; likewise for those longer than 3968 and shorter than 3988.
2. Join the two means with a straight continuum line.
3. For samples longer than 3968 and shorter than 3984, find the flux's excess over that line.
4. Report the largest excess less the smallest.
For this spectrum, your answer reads 1.0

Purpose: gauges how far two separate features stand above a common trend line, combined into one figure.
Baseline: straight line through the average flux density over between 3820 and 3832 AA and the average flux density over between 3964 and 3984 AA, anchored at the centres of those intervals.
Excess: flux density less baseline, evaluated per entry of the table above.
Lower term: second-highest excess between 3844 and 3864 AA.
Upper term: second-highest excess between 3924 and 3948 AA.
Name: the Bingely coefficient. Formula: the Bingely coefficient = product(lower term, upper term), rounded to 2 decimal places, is 1.05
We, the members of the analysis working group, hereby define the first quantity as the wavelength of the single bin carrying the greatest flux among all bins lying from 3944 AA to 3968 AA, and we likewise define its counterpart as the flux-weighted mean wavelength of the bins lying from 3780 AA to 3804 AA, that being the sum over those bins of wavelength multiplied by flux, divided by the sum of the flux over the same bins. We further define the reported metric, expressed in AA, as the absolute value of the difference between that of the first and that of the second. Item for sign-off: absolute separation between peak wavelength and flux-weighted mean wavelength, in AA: 170.0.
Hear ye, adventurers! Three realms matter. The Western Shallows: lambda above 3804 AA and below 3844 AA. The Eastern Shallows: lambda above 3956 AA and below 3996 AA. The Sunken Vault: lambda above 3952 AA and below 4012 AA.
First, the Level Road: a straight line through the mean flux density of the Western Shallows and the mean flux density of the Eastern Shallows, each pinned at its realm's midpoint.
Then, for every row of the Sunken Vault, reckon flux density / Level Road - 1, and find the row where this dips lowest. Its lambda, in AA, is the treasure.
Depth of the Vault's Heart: 3970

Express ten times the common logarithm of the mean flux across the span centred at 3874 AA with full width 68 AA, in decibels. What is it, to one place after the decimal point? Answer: 8.3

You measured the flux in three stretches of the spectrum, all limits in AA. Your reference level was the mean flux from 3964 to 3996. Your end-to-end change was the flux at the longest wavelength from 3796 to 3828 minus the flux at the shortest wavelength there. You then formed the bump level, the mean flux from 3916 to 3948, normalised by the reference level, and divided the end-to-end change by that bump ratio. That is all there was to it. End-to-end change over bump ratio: -1.4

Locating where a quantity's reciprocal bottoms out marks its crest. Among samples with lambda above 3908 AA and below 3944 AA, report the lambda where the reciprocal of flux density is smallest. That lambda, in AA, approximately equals 3910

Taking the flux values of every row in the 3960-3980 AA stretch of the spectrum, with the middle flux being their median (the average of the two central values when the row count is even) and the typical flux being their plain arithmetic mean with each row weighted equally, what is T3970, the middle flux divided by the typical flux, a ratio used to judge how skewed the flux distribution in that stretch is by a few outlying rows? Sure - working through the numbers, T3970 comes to 1.009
